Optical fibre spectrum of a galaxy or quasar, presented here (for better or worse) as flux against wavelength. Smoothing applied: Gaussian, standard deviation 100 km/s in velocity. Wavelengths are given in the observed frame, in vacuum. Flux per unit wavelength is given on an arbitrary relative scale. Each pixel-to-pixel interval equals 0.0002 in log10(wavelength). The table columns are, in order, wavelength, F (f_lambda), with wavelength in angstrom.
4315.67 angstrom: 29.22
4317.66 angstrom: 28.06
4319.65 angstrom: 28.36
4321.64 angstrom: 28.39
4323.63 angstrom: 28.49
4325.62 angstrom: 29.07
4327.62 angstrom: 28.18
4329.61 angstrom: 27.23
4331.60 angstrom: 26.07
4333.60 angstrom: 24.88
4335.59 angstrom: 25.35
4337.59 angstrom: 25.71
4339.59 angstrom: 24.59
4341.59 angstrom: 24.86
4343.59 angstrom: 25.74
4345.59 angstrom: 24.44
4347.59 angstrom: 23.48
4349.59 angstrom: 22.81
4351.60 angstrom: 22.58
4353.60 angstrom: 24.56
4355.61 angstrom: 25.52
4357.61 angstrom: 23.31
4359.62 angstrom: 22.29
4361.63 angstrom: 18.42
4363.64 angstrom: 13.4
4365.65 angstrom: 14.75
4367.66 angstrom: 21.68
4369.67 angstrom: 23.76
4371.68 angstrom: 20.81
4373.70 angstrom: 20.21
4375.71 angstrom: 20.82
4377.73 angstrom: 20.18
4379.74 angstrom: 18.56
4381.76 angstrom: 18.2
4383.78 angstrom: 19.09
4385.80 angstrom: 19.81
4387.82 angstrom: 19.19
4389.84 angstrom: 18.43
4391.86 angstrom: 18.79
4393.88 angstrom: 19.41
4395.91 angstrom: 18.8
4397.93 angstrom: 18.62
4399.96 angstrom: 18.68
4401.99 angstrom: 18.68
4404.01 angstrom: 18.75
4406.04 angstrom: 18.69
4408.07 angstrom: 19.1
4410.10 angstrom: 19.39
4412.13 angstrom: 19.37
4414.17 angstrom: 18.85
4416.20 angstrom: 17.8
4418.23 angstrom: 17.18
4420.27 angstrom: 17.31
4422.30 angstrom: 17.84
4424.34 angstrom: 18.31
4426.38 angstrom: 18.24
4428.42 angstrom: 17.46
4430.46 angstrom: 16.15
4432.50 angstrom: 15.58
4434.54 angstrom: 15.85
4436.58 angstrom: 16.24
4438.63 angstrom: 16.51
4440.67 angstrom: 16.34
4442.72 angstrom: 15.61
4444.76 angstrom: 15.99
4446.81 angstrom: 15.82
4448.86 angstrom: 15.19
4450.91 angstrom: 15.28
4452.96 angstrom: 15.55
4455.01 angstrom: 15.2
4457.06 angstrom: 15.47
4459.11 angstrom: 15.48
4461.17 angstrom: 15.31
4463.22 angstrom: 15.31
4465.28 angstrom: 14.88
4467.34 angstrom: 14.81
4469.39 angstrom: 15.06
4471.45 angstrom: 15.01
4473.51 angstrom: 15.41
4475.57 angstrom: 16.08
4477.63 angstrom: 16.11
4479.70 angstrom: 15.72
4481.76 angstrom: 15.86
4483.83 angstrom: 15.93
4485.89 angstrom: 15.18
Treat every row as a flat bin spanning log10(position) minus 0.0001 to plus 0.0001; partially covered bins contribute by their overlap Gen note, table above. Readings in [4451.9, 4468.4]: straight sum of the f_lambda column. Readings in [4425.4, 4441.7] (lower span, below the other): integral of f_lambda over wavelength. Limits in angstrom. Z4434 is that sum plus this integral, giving 392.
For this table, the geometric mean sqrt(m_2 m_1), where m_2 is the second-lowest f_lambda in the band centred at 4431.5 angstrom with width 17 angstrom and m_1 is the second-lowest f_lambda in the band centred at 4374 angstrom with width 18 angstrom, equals 17.0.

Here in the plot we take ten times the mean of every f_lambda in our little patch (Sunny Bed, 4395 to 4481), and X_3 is 167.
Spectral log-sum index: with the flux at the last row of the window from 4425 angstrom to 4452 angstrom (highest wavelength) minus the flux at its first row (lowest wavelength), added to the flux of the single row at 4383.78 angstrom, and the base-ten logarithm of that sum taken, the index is 1.21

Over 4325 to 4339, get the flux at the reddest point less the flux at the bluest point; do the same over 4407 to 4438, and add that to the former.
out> -6.2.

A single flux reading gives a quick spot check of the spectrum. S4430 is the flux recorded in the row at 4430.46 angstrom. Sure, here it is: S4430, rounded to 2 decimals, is 16.15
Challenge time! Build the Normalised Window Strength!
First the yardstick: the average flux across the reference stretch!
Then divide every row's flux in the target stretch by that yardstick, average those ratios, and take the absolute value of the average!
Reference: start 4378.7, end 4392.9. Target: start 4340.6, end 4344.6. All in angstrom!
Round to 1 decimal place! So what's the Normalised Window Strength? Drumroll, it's 1.3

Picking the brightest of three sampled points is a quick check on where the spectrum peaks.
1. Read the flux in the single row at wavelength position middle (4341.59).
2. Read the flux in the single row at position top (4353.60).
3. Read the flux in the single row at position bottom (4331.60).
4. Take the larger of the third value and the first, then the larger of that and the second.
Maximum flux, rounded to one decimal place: 26.1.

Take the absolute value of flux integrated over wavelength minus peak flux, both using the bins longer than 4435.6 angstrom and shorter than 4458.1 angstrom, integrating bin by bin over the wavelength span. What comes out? 338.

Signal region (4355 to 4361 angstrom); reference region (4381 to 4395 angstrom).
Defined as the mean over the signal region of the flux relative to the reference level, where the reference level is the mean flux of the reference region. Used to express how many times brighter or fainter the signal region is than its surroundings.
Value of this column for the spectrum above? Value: 1.2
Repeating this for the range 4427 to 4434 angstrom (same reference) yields 0.9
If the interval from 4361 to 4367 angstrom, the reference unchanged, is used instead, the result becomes 0.8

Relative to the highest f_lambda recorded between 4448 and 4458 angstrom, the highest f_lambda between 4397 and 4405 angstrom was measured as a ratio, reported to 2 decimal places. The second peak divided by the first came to 1.21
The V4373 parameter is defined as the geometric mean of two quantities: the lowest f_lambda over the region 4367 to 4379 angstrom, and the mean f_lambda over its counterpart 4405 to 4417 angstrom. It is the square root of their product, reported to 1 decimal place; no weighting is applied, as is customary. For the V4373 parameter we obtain 19.5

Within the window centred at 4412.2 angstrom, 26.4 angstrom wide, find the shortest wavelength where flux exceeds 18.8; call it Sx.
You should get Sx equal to 4408.07 angstrom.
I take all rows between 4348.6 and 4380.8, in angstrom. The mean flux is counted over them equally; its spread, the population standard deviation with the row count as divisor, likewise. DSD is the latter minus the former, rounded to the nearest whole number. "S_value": -18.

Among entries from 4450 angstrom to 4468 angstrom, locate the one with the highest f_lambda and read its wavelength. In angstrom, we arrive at 4452.96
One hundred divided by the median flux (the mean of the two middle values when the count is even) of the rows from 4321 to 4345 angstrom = 3.9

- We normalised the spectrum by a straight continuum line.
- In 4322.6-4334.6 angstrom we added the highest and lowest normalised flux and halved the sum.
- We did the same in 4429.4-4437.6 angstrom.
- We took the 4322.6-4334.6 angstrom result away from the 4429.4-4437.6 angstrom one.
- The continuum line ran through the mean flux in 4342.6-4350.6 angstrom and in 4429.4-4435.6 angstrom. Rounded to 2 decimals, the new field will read -0.03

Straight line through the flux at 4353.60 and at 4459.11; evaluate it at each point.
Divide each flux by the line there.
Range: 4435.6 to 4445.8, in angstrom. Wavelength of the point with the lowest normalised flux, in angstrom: 4442.72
